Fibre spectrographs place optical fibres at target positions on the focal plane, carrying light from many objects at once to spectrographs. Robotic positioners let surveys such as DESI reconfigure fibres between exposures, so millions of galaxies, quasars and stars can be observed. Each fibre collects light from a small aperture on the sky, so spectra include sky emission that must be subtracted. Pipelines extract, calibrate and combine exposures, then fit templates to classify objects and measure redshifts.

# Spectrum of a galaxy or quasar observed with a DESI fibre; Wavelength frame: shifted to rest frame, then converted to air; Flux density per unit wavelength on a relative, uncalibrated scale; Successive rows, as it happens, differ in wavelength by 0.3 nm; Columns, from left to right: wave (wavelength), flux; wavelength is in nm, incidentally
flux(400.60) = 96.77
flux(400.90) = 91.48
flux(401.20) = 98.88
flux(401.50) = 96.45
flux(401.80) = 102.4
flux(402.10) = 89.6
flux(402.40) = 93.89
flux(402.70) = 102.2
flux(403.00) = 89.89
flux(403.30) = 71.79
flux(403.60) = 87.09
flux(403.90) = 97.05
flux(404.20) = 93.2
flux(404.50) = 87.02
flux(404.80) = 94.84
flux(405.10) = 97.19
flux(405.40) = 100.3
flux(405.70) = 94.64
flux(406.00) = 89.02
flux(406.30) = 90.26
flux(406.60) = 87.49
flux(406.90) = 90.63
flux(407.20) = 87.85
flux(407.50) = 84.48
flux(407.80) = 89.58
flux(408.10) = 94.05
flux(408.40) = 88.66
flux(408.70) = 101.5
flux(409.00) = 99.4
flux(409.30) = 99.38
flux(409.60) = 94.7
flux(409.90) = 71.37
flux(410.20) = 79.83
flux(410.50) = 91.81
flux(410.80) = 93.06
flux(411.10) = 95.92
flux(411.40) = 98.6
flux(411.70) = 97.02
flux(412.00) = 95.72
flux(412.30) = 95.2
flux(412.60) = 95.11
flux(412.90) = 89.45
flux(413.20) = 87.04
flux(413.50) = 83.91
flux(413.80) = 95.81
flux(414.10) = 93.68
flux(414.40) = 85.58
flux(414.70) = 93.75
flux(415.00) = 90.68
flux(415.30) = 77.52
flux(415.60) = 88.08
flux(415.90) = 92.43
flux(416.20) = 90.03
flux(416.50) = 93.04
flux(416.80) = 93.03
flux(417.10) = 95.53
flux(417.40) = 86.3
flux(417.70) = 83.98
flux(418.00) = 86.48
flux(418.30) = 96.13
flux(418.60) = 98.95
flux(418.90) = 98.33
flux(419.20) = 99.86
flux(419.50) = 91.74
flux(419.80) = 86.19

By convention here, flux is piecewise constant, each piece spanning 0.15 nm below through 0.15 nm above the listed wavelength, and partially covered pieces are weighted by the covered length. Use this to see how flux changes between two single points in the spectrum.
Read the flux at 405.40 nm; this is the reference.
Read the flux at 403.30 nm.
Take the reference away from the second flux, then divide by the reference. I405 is -0.28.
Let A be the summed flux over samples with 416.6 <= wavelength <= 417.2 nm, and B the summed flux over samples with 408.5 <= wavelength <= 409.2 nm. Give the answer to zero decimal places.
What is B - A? 12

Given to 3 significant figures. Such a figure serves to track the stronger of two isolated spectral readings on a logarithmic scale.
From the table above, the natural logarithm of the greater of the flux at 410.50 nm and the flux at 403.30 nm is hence 4.52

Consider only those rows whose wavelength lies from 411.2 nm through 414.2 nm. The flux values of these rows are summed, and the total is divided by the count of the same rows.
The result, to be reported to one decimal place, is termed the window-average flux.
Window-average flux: 93.2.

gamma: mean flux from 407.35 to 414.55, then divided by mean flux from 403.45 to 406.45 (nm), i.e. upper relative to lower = 0.99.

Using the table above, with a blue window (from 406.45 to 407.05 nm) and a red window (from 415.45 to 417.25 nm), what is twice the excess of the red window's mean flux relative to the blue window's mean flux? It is 6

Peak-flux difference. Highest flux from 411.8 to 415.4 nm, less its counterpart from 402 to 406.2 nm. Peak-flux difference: -6.4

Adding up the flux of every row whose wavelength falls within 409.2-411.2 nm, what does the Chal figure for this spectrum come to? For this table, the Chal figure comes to 626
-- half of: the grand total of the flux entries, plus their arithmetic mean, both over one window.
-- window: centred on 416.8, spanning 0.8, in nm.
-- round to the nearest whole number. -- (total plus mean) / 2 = 188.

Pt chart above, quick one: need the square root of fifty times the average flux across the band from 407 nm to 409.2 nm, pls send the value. 67.9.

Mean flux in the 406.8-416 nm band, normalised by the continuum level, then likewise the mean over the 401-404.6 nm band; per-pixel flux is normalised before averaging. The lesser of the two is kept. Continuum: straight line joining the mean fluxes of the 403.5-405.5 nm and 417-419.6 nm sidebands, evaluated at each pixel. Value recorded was 0.974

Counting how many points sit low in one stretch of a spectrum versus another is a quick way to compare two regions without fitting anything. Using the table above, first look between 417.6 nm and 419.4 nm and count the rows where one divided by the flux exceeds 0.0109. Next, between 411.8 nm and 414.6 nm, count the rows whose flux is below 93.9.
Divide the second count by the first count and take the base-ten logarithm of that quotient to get 0.40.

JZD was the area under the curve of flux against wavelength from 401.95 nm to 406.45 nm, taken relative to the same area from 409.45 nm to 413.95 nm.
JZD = 1.01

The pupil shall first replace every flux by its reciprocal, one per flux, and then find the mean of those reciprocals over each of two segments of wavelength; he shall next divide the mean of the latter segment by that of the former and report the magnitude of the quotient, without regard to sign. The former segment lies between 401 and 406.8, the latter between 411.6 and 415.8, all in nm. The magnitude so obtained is 1.02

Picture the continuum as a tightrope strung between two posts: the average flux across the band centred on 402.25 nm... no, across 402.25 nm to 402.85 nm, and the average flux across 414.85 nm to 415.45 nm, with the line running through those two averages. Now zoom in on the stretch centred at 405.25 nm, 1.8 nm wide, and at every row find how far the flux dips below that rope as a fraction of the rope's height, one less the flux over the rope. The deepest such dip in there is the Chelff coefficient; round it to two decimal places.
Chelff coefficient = 0.09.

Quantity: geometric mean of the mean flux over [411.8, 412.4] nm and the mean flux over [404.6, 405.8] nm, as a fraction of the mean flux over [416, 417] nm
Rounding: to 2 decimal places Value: 1.04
